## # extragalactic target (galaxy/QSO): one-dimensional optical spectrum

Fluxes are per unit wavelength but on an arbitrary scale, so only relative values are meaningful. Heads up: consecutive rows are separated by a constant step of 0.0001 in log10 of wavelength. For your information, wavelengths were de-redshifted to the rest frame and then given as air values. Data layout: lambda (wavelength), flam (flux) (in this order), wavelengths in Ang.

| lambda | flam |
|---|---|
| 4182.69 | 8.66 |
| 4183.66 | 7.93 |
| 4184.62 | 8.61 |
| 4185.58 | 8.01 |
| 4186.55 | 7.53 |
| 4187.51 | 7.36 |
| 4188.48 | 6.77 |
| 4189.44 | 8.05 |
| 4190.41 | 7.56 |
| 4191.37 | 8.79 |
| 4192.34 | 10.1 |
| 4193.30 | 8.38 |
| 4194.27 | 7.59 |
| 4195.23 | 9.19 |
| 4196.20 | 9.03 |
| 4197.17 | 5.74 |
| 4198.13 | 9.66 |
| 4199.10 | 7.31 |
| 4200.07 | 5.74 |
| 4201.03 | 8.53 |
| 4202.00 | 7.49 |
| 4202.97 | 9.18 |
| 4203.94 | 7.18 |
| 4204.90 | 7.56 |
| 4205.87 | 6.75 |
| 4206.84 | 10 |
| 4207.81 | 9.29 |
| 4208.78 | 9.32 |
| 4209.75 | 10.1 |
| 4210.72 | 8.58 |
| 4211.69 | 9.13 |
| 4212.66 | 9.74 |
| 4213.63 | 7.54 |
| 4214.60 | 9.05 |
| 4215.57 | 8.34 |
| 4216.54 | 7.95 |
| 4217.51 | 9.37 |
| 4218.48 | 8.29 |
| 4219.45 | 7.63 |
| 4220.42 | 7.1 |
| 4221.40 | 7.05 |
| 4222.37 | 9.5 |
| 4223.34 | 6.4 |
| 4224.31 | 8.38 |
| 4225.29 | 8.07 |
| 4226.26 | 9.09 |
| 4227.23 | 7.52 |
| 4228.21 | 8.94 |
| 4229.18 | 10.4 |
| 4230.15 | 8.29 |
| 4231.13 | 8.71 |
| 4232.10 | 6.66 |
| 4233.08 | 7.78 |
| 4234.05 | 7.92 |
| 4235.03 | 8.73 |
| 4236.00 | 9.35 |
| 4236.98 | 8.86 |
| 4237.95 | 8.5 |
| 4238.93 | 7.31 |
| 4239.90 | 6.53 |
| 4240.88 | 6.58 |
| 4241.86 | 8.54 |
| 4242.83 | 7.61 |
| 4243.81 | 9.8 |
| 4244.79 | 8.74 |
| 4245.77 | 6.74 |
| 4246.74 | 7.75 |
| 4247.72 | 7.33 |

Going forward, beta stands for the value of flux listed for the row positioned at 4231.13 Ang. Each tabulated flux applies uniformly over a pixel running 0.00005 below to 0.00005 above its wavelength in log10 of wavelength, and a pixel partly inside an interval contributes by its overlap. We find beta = 8.71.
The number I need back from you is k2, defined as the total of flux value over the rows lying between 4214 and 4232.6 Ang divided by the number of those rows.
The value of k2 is 8.2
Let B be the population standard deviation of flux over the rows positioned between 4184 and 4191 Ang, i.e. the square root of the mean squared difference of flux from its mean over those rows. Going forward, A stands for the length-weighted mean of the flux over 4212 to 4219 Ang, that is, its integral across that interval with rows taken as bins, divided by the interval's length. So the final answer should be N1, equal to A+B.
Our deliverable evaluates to 9.2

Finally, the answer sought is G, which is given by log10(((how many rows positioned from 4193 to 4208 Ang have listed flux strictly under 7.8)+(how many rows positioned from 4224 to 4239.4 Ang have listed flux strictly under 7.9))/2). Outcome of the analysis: 0.78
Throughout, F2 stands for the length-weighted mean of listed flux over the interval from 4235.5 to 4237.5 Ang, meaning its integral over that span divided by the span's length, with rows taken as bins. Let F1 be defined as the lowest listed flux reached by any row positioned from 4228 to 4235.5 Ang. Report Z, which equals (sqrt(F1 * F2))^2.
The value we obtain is 61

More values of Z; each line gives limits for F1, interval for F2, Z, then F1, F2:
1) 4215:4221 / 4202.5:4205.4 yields 57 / 7.1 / 7.97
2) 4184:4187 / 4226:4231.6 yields 66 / 7.53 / 8.81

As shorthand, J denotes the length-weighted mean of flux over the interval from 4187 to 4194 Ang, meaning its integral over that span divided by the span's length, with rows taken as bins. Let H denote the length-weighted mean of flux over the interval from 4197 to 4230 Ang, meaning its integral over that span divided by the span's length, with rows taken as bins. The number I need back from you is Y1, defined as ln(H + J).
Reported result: 2.800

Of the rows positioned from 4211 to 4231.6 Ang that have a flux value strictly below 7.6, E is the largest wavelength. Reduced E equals 4227.23 Ang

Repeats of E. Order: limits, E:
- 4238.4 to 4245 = 4240.88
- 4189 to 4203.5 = 4202.00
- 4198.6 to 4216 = 4213.63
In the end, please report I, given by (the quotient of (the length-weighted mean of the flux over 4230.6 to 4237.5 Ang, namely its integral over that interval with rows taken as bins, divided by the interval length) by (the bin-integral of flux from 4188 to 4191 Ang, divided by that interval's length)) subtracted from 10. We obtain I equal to 8.90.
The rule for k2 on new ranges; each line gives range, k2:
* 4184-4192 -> 7.8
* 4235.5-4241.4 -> 7.9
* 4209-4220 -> 8.7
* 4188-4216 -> 8.3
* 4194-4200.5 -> 7.8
